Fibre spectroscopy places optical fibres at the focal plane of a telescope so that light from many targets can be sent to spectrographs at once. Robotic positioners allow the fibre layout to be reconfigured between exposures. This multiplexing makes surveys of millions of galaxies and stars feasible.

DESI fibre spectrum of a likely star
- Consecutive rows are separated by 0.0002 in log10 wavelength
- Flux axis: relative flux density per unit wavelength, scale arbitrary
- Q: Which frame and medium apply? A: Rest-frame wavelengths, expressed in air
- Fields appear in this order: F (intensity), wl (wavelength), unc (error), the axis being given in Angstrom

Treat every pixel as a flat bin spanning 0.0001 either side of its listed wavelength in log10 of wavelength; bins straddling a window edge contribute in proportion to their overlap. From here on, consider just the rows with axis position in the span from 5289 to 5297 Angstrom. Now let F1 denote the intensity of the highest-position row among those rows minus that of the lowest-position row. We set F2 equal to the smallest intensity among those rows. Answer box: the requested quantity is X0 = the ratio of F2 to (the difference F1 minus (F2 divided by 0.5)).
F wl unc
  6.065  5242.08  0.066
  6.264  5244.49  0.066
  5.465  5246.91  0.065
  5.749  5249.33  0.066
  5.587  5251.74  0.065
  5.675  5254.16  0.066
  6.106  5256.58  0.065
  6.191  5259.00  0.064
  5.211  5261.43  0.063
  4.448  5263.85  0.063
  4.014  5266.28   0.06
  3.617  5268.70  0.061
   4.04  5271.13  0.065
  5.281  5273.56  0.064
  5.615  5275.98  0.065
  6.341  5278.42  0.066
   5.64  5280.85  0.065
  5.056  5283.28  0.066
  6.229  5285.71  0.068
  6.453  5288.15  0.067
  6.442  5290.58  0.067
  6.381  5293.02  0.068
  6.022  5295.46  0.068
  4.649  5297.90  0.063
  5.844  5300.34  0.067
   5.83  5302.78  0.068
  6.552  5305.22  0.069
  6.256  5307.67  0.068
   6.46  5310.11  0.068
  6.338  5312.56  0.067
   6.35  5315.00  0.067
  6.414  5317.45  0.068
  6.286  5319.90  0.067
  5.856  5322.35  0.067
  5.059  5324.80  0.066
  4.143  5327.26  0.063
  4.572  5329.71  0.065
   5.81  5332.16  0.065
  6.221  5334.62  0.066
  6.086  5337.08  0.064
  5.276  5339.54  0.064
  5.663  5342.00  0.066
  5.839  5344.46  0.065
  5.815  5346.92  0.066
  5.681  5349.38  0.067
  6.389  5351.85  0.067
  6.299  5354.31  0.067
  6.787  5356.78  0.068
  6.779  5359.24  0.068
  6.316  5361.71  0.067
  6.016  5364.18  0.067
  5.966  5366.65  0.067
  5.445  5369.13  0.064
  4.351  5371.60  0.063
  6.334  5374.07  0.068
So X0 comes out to -0.48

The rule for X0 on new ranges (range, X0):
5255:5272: -0.39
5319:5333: -0.47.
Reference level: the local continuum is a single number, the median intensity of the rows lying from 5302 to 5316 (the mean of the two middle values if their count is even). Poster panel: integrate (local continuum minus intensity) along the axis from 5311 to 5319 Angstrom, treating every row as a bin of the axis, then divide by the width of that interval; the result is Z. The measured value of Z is 0.0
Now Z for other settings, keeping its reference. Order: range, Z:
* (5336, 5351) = 0.6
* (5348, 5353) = 0.3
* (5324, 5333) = 1.5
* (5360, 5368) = 0.2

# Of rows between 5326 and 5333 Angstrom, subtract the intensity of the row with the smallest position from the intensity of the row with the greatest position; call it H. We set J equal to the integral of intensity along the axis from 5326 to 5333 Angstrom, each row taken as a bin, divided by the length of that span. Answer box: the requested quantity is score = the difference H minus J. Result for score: -3.1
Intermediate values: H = 1.7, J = 4.8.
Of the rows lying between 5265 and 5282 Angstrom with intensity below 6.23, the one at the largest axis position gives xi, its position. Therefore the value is 5280.85 Angstrom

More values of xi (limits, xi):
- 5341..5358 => 5349.38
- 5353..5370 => 5369.13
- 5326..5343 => 5342.00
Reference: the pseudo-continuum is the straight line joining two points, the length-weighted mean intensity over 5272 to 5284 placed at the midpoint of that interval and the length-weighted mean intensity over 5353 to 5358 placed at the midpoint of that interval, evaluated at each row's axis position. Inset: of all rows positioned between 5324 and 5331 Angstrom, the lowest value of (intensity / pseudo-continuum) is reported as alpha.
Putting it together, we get 0.67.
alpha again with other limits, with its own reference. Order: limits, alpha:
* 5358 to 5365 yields 0.90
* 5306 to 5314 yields 1.05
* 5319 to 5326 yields 0.82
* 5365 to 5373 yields 0.65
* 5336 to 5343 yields 0.83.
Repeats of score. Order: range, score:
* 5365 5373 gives -6.9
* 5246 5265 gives -6.6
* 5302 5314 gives -5.8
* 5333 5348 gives -6.2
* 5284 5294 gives -6.2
